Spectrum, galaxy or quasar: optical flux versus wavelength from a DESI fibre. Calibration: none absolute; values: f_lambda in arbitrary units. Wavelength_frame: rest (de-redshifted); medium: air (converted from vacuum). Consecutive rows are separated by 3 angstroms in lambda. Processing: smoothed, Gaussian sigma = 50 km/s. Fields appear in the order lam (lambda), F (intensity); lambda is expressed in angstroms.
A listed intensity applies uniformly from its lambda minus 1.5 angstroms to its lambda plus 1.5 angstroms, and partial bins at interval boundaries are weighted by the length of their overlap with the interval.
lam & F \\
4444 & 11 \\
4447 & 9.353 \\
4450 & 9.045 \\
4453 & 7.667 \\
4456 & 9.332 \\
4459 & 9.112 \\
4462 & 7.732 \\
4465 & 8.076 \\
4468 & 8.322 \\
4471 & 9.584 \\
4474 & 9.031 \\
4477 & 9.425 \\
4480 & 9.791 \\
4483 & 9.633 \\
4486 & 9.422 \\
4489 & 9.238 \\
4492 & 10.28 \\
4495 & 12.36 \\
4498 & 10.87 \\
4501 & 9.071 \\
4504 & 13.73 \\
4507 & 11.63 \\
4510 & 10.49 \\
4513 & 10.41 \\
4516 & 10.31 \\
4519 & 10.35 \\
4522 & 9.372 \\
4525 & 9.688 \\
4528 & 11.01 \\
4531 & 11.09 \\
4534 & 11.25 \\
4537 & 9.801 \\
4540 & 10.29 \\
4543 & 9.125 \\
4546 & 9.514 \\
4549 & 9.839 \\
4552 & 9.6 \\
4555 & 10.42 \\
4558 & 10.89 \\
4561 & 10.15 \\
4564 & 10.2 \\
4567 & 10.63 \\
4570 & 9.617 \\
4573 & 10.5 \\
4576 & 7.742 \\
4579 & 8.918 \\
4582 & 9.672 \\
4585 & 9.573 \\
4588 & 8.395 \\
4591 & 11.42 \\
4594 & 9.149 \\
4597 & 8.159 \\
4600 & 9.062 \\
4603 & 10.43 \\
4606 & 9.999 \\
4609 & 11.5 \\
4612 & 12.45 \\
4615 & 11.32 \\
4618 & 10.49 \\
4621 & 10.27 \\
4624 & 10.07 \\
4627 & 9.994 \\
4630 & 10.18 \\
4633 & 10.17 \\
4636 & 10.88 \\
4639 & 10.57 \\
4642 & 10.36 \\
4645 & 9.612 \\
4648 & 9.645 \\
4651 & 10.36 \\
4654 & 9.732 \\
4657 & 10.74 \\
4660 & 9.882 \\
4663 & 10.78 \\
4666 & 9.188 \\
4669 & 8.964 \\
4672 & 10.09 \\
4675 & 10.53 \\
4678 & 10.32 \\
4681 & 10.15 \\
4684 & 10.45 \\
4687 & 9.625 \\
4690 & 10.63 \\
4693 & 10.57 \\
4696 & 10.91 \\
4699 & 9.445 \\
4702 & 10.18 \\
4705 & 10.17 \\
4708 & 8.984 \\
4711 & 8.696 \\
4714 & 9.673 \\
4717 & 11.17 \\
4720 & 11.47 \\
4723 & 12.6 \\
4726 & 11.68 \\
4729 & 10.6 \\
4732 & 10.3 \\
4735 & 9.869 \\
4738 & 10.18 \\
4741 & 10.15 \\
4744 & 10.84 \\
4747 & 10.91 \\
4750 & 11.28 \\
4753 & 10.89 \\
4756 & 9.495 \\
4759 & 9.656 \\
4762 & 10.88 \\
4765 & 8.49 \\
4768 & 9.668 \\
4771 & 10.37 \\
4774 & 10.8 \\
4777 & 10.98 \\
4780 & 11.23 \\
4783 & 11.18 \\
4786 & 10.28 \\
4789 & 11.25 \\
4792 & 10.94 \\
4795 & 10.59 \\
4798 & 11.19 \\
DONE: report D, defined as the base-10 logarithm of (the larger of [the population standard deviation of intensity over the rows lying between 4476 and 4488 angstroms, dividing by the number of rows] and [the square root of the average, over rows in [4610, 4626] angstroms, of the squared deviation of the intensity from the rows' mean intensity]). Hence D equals -0.06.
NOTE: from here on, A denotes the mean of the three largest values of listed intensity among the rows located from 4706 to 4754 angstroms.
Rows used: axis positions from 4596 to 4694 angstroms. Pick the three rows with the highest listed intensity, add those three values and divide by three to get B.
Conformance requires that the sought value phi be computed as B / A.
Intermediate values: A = 11.9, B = 11.8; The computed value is 0.99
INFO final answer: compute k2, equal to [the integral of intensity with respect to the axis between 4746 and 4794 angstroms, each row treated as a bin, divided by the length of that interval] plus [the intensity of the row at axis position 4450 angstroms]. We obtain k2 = 19.6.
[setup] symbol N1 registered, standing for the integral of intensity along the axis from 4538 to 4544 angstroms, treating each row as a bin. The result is 59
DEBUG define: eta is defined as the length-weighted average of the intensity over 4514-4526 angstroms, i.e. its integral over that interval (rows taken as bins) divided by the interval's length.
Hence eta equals 10.0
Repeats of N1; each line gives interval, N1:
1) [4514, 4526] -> 120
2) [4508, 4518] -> 105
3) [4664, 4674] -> 95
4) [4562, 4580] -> 173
